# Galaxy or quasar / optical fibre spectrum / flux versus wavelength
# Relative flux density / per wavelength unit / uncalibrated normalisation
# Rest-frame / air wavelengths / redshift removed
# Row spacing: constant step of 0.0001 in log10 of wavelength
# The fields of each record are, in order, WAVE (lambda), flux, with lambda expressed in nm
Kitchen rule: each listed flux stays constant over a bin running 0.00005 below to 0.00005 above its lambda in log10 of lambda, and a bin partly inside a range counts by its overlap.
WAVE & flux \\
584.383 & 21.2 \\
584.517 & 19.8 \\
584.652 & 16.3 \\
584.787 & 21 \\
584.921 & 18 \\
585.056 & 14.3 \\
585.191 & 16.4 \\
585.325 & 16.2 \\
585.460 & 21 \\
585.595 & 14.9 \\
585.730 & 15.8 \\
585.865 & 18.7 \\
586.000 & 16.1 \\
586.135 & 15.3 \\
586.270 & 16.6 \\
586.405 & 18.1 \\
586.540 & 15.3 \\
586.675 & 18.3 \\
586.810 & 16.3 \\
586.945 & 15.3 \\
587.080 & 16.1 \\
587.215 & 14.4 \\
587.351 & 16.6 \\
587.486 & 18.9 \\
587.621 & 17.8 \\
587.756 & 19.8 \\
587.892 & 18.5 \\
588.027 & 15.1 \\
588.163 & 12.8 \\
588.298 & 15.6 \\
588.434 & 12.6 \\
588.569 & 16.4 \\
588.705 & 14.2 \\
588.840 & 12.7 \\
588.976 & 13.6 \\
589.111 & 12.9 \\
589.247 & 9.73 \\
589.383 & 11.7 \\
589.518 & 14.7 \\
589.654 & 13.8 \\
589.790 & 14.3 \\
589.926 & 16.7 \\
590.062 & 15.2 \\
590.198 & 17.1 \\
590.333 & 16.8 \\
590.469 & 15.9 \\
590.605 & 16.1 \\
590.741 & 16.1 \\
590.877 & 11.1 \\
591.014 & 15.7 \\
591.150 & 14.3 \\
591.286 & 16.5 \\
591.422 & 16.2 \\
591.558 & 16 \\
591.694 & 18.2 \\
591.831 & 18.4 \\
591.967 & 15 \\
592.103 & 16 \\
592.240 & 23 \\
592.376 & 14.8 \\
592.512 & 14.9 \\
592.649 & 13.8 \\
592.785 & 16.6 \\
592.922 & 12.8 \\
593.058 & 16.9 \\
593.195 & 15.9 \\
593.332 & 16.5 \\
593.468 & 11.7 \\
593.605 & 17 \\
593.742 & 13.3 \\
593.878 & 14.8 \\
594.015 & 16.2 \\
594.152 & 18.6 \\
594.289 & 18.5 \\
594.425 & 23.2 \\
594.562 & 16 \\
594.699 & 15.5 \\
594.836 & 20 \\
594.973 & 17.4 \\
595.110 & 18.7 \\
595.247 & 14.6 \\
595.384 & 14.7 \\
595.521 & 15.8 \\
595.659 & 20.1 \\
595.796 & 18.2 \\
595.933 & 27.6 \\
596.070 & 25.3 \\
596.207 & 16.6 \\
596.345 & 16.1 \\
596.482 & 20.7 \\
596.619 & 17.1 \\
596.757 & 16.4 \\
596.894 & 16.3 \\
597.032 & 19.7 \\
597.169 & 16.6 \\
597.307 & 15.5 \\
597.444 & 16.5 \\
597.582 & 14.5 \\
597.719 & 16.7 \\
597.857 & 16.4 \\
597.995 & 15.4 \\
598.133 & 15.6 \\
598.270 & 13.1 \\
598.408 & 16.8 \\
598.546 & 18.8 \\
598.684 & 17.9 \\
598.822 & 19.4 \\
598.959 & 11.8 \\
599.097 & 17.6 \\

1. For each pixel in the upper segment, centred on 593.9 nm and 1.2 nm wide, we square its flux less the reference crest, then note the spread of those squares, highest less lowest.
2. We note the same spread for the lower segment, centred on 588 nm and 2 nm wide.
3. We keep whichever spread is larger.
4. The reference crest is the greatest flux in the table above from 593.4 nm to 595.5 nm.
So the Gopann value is 132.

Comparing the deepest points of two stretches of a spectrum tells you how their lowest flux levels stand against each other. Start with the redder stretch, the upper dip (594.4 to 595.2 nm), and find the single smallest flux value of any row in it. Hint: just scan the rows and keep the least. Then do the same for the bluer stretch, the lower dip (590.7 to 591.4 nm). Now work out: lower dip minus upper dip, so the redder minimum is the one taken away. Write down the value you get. -4.4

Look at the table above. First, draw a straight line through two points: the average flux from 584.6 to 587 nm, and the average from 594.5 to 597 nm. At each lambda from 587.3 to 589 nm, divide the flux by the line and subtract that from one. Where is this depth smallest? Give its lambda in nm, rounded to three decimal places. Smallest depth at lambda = 587.756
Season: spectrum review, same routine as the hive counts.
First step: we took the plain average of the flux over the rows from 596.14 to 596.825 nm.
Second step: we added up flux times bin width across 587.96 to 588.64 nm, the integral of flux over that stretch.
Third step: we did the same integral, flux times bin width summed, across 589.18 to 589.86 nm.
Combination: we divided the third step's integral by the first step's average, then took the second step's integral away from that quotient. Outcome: -9.3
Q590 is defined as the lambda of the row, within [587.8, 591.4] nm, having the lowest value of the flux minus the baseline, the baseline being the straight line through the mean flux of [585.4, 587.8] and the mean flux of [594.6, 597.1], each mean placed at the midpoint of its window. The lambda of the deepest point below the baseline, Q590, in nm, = 589.247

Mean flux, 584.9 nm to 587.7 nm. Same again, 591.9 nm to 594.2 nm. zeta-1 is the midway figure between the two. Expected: 16.2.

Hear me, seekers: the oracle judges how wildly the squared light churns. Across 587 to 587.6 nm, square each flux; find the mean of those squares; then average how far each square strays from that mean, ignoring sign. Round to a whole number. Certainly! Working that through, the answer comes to 42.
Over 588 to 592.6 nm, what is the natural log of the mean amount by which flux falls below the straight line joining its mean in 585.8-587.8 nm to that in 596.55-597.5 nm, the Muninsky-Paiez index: 0.6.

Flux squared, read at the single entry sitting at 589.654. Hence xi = 190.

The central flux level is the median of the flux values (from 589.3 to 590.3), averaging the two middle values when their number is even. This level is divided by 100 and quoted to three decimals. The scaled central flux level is 0.147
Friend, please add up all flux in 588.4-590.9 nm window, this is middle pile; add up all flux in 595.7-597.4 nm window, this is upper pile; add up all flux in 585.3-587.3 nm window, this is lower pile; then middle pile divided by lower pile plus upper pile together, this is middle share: 0.57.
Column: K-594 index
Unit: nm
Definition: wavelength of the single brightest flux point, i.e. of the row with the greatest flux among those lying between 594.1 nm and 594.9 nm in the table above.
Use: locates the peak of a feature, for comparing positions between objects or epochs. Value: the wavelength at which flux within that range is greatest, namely 594.425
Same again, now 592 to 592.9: 592.240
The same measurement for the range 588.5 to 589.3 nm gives 588.569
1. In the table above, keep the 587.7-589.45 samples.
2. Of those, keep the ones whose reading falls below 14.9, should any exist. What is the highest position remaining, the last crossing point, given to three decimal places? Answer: 589.383 nm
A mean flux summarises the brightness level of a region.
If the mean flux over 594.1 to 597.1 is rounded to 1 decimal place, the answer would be 18.5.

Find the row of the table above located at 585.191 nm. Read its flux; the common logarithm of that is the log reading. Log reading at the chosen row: 1.21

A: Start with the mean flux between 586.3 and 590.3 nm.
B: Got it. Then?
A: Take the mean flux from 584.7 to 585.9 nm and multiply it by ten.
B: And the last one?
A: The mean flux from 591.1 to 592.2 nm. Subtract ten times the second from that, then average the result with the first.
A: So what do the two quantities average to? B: -71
